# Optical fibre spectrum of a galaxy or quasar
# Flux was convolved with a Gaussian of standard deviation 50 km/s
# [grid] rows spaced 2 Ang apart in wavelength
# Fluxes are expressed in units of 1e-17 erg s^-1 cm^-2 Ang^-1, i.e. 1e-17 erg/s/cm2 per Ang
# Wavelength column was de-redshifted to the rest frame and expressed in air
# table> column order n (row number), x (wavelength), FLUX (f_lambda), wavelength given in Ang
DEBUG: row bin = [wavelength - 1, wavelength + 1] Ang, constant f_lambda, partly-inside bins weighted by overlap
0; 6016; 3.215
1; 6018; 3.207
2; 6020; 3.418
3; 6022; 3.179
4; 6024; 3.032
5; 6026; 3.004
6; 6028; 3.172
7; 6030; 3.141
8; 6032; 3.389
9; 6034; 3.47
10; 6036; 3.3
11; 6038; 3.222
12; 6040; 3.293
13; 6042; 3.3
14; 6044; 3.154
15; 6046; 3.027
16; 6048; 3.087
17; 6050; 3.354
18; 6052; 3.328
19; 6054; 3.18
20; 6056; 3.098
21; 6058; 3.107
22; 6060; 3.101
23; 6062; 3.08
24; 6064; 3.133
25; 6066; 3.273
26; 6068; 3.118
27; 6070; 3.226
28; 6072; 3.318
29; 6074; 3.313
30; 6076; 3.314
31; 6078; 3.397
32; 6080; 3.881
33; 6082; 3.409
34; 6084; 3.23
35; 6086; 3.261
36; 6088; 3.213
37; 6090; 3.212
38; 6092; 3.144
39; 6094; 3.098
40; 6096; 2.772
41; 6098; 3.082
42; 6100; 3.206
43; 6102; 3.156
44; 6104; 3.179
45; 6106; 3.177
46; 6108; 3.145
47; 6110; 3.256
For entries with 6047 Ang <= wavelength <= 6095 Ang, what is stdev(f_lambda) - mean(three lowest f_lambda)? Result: -2.92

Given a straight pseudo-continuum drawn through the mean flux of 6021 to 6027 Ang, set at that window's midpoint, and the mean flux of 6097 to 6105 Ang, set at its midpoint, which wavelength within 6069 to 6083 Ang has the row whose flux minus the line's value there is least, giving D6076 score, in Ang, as 6070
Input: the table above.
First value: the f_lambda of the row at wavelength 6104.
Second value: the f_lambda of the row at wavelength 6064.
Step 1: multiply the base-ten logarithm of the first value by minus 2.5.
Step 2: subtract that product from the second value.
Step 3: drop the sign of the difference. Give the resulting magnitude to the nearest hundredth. 4.39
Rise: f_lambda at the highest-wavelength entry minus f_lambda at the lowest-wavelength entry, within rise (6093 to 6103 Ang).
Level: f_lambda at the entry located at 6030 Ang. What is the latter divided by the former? 54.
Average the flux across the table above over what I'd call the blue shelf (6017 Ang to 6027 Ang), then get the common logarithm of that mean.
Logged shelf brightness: 0.5008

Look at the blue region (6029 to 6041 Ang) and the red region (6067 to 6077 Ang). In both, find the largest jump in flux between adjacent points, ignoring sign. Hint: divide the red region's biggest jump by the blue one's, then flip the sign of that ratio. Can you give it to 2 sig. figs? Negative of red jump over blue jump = -0.44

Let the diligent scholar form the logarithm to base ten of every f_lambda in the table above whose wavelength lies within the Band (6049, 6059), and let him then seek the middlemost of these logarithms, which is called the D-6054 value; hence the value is 0.502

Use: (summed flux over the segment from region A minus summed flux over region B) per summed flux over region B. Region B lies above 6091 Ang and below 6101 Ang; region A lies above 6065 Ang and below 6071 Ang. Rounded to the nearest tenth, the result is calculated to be -0.4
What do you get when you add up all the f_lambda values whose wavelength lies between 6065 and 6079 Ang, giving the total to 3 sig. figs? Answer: 23.0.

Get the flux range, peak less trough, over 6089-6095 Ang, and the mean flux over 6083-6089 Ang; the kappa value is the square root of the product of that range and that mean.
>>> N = 0.61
